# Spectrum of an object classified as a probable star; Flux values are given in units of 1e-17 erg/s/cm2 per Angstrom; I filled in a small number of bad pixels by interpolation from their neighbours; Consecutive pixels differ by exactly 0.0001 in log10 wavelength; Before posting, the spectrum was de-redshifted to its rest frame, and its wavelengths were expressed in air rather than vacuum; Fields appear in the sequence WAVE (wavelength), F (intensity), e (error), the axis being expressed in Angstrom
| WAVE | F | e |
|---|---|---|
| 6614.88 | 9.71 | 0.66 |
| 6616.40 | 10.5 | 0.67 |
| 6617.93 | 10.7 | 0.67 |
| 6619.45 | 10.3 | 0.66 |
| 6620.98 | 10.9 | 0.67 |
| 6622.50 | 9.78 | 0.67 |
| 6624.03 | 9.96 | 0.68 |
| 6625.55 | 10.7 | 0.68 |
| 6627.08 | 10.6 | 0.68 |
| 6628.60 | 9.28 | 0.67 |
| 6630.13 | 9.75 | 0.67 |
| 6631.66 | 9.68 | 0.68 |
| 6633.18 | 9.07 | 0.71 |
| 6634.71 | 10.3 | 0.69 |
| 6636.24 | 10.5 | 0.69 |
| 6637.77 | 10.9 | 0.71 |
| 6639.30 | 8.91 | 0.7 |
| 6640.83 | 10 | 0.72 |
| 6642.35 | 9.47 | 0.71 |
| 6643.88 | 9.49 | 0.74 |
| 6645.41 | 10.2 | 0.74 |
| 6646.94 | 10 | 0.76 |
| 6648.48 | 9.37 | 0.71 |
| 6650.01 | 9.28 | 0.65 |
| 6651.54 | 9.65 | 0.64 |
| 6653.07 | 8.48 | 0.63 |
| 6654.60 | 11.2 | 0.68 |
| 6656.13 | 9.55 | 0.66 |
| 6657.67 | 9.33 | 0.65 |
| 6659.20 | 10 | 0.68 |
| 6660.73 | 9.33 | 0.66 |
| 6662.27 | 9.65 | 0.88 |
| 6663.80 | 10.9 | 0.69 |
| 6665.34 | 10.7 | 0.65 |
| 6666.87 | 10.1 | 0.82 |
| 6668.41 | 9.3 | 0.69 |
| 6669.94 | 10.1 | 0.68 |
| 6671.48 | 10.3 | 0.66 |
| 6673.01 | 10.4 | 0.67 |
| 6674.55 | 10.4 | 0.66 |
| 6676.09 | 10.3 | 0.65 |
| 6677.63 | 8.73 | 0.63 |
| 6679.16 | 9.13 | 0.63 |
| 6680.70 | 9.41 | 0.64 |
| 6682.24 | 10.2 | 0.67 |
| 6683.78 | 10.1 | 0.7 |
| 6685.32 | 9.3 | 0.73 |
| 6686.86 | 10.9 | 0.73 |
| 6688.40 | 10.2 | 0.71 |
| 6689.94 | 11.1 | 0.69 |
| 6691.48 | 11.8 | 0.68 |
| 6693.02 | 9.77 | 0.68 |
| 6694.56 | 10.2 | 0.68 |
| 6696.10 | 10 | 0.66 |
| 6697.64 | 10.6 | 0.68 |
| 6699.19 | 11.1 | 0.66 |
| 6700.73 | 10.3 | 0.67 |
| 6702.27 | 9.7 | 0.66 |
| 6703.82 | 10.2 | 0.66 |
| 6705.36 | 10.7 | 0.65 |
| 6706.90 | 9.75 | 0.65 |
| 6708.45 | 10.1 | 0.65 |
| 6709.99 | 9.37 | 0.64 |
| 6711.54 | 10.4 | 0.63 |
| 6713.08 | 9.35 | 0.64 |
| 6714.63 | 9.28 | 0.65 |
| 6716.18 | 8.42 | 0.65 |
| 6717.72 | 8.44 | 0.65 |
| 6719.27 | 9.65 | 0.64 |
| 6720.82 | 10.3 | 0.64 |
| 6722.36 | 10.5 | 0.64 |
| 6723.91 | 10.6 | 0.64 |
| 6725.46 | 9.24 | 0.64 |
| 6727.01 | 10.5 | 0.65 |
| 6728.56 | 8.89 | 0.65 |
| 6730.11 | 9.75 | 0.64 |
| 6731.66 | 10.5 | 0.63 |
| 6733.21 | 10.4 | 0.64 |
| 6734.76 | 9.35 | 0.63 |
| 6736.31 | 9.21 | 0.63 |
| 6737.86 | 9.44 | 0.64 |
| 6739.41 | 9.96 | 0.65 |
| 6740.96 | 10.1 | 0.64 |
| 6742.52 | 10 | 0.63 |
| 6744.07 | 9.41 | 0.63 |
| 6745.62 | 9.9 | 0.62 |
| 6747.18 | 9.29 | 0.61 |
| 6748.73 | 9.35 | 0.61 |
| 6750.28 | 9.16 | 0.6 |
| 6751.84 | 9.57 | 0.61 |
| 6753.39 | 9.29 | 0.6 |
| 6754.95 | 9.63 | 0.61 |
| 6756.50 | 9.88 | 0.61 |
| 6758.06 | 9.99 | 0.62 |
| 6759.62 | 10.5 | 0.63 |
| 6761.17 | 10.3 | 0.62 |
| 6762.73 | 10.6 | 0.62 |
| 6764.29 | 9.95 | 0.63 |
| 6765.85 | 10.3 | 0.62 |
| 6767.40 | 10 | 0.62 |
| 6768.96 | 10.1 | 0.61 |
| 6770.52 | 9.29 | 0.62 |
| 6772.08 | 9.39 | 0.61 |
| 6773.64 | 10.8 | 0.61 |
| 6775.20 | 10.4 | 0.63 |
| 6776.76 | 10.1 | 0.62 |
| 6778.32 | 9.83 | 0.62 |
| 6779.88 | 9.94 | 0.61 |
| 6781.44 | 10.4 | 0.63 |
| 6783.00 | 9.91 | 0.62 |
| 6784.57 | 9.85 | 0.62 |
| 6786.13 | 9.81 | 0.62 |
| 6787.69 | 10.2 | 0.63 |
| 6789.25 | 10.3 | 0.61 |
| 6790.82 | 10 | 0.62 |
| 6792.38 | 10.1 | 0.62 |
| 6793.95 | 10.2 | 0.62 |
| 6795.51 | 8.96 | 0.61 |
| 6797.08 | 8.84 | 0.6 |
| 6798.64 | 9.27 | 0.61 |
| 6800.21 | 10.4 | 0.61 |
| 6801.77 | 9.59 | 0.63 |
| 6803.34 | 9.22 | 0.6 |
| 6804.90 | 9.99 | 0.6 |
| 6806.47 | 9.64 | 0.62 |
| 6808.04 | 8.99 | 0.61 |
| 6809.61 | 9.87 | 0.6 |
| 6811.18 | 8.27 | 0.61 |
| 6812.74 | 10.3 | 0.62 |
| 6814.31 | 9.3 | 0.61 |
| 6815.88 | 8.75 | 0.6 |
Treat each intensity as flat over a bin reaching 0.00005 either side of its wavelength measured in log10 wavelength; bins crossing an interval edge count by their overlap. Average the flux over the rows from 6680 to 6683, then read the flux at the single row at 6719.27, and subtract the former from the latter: -0.2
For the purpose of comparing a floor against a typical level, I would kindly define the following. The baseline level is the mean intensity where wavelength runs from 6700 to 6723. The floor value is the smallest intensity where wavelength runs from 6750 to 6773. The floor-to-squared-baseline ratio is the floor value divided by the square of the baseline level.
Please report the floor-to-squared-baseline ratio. 0.0961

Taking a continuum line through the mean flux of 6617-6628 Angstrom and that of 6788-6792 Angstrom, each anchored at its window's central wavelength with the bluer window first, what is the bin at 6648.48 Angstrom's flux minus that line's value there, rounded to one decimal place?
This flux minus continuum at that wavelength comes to -1.0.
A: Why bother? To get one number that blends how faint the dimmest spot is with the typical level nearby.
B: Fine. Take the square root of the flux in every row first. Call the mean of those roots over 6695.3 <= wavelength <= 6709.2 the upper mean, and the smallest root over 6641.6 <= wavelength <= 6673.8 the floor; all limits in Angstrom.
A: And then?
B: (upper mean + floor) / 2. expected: 3.06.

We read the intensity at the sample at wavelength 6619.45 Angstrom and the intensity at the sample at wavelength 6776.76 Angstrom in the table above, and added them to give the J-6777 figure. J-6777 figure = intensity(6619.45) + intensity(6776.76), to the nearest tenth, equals 20.4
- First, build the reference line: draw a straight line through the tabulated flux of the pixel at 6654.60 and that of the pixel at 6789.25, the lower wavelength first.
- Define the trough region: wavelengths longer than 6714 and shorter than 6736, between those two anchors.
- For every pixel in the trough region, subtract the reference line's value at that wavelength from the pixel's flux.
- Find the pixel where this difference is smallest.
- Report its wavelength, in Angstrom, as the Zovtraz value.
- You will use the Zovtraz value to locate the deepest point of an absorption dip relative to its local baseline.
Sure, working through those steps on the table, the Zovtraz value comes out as 6716.18 Angstrom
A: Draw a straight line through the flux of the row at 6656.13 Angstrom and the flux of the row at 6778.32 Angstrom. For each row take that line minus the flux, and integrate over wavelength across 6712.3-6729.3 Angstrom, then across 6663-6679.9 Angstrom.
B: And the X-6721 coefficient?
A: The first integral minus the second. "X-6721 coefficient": 10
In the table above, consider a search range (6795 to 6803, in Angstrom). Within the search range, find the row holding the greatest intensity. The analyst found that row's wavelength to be 6800.21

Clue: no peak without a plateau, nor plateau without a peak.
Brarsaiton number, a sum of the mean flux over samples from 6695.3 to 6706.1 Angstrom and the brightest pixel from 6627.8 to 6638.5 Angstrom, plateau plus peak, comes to 21.3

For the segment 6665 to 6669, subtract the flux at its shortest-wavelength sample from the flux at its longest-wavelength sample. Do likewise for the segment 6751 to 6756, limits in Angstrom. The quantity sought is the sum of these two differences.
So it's -1.3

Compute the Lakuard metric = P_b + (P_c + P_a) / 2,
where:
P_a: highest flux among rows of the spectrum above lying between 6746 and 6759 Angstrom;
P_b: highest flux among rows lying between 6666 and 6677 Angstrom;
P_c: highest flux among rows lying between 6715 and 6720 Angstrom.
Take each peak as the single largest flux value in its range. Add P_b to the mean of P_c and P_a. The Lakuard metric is 20.2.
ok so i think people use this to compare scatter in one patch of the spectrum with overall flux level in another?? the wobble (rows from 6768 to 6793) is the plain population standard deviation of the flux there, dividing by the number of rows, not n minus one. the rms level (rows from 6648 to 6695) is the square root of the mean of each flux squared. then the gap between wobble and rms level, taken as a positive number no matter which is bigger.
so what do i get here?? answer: 9.6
